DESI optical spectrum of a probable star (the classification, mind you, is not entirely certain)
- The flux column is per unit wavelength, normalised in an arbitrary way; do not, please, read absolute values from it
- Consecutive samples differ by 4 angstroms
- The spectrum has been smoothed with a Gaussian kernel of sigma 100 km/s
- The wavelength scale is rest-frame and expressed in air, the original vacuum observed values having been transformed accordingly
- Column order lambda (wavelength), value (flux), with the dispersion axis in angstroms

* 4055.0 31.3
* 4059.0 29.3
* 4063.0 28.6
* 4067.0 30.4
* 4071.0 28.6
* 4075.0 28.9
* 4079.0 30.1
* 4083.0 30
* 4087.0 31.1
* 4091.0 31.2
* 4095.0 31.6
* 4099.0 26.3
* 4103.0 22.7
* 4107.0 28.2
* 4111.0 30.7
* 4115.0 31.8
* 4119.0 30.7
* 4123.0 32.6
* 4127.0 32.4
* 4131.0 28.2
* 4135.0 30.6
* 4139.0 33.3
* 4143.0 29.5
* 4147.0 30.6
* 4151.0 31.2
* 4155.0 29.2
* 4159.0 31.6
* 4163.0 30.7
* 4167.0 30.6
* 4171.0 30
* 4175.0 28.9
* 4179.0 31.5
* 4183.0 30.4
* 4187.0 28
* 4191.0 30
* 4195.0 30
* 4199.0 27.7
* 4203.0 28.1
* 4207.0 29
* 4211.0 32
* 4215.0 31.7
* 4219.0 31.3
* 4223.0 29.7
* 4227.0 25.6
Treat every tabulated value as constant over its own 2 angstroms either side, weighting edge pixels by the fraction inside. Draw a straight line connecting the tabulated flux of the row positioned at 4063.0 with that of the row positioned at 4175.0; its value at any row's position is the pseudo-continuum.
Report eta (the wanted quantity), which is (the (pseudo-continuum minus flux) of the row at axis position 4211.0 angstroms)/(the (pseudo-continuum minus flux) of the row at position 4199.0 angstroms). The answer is -2.4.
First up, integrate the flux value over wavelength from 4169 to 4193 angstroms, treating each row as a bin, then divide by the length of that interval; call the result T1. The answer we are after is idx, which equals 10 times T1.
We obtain 298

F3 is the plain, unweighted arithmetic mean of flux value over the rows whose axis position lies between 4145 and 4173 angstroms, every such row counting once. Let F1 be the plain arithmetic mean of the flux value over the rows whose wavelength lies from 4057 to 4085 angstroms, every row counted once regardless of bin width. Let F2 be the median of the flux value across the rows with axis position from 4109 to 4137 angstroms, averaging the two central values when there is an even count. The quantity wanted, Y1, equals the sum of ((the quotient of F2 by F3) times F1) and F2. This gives 60.3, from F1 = 29.4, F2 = 30.7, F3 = 30.6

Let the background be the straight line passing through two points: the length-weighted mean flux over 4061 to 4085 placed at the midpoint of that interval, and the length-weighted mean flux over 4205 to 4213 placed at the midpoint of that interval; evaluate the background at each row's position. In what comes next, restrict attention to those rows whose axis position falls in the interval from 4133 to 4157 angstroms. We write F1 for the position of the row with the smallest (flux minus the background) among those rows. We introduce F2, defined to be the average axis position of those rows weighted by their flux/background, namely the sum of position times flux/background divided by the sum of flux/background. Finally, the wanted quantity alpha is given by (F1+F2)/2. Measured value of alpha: 4149.9 angstroms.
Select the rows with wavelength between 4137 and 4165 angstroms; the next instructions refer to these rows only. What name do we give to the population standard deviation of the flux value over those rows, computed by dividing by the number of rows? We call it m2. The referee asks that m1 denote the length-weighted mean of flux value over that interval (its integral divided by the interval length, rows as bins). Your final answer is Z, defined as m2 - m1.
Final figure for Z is -29.6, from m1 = 30.9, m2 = 1.3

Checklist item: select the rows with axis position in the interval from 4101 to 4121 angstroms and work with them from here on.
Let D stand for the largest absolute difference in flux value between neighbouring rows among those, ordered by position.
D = 5.5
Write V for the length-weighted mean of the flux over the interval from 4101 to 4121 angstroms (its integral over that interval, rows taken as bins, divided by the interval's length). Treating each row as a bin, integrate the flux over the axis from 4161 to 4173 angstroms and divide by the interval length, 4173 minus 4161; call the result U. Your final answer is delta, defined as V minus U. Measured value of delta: -1.6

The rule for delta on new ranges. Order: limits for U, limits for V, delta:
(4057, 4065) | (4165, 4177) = 0.9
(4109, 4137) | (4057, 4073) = -1.8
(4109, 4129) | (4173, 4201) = -2.1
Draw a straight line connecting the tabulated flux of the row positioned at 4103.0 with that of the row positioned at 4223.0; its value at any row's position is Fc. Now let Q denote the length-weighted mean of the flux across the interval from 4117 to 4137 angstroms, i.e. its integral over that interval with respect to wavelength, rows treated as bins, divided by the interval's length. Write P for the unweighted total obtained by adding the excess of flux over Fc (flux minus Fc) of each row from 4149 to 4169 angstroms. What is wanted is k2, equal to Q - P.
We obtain 7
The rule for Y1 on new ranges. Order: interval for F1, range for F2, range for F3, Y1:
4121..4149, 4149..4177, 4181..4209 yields 63.3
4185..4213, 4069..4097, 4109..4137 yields 58.5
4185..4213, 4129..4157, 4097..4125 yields 61.5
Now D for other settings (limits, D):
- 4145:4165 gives 2.4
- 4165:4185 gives 2.6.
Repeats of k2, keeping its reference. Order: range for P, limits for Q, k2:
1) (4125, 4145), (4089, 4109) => -3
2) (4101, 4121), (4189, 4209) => 1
